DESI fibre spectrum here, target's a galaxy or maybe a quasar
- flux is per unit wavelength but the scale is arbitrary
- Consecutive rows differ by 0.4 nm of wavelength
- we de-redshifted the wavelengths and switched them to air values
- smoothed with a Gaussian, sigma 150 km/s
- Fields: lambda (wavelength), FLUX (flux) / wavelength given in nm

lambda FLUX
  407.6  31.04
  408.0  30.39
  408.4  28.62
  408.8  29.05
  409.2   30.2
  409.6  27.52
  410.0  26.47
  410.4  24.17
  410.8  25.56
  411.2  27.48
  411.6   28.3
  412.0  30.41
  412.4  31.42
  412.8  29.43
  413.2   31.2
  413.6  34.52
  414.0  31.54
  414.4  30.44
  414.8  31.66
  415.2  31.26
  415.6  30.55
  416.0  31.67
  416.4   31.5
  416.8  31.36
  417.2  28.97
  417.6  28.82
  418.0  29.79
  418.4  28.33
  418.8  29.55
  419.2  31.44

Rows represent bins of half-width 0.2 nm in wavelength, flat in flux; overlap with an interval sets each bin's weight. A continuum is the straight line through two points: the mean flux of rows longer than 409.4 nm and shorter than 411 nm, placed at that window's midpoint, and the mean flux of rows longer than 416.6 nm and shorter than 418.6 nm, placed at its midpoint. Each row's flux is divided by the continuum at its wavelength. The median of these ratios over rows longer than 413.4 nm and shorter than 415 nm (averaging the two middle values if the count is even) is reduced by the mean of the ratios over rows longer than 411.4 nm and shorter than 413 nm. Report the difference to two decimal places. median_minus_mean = 0.02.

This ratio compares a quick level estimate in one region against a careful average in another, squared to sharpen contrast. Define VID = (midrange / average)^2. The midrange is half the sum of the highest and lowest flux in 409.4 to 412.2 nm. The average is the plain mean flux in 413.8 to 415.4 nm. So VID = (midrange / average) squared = 0.76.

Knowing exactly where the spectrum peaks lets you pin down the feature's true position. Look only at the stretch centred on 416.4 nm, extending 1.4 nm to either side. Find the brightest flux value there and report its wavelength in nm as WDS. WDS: 416.0 nm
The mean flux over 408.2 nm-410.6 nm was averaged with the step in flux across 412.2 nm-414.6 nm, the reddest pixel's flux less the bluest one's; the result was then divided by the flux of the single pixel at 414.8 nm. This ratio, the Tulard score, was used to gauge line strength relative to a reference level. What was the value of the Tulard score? 0.42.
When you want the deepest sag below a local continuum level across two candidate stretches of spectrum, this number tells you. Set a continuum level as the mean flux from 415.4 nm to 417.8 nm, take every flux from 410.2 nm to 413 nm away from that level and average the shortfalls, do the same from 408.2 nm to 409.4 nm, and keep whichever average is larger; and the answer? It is 2.37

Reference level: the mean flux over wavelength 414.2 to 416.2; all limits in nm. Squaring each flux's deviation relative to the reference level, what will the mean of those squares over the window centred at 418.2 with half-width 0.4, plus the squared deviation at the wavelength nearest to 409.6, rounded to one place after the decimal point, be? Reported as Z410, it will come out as 17.7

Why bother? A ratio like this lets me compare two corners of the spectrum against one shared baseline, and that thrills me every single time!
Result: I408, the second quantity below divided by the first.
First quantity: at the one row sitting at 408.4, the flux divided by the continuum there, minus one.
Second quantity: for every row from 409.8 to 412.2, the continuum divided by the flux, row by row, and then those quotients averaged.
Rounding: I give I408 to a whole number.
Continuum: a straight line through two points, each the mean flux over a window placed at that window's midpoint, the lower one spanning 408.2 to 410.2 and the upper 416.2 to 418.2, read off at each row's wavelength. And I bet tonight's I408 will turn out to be 72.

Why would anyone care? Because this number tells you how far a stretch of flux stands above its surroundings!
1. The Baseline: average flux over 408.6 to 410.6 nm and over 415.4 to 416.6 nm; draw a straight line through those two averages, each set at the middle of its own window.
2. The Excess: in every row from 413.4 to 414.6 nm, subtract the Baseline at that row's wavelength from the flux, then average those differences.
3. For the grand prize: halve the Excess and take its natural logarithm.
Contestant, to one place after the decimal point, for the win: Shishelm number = 0.0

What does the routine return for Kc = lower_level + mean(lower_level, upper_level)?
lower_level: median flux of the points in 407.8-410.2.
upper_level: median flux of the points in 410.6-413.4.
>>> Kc 58.0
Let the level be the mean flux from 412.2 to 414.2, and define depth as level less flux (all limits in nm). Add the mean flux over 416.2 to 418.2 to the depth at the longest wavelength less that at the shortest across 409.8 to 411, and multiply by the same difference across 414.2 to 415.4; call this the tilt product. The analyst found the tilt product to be -25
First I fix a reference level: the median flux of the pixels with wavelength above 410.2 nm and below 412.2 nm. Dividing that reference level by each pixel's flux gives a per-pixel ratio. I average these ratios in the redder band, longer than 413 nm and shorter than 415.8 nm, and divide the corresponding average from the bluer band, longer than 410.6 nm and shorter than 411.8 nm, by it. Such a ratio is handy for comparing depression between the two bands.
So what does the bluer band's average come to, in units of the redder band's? 1.17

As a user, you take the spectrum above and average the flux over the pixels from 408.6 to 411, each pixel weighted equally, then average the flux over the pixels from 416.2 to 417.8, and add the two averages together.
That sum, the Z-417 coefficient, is 57.3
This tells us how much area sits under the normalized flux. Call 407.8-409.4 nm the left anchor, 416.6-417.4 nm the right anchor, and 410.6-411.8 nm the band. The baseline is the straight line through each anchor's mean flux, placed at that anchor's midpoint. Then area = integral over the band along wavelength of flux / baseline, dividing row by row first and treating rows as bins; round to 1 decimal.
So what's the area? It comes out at 1.1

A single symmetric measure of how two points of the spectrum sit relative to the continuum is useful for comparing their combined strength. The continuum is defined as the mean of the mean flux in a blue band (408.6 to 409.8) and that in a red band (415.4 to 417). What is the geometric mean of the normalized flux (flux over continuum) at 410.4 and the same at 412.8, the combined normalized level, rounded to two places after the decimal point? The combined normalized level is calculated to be 0.89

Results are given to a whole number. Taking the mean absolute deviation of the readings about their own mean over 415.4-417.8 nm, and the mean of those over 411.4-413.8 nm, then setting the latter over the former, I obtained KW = 29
